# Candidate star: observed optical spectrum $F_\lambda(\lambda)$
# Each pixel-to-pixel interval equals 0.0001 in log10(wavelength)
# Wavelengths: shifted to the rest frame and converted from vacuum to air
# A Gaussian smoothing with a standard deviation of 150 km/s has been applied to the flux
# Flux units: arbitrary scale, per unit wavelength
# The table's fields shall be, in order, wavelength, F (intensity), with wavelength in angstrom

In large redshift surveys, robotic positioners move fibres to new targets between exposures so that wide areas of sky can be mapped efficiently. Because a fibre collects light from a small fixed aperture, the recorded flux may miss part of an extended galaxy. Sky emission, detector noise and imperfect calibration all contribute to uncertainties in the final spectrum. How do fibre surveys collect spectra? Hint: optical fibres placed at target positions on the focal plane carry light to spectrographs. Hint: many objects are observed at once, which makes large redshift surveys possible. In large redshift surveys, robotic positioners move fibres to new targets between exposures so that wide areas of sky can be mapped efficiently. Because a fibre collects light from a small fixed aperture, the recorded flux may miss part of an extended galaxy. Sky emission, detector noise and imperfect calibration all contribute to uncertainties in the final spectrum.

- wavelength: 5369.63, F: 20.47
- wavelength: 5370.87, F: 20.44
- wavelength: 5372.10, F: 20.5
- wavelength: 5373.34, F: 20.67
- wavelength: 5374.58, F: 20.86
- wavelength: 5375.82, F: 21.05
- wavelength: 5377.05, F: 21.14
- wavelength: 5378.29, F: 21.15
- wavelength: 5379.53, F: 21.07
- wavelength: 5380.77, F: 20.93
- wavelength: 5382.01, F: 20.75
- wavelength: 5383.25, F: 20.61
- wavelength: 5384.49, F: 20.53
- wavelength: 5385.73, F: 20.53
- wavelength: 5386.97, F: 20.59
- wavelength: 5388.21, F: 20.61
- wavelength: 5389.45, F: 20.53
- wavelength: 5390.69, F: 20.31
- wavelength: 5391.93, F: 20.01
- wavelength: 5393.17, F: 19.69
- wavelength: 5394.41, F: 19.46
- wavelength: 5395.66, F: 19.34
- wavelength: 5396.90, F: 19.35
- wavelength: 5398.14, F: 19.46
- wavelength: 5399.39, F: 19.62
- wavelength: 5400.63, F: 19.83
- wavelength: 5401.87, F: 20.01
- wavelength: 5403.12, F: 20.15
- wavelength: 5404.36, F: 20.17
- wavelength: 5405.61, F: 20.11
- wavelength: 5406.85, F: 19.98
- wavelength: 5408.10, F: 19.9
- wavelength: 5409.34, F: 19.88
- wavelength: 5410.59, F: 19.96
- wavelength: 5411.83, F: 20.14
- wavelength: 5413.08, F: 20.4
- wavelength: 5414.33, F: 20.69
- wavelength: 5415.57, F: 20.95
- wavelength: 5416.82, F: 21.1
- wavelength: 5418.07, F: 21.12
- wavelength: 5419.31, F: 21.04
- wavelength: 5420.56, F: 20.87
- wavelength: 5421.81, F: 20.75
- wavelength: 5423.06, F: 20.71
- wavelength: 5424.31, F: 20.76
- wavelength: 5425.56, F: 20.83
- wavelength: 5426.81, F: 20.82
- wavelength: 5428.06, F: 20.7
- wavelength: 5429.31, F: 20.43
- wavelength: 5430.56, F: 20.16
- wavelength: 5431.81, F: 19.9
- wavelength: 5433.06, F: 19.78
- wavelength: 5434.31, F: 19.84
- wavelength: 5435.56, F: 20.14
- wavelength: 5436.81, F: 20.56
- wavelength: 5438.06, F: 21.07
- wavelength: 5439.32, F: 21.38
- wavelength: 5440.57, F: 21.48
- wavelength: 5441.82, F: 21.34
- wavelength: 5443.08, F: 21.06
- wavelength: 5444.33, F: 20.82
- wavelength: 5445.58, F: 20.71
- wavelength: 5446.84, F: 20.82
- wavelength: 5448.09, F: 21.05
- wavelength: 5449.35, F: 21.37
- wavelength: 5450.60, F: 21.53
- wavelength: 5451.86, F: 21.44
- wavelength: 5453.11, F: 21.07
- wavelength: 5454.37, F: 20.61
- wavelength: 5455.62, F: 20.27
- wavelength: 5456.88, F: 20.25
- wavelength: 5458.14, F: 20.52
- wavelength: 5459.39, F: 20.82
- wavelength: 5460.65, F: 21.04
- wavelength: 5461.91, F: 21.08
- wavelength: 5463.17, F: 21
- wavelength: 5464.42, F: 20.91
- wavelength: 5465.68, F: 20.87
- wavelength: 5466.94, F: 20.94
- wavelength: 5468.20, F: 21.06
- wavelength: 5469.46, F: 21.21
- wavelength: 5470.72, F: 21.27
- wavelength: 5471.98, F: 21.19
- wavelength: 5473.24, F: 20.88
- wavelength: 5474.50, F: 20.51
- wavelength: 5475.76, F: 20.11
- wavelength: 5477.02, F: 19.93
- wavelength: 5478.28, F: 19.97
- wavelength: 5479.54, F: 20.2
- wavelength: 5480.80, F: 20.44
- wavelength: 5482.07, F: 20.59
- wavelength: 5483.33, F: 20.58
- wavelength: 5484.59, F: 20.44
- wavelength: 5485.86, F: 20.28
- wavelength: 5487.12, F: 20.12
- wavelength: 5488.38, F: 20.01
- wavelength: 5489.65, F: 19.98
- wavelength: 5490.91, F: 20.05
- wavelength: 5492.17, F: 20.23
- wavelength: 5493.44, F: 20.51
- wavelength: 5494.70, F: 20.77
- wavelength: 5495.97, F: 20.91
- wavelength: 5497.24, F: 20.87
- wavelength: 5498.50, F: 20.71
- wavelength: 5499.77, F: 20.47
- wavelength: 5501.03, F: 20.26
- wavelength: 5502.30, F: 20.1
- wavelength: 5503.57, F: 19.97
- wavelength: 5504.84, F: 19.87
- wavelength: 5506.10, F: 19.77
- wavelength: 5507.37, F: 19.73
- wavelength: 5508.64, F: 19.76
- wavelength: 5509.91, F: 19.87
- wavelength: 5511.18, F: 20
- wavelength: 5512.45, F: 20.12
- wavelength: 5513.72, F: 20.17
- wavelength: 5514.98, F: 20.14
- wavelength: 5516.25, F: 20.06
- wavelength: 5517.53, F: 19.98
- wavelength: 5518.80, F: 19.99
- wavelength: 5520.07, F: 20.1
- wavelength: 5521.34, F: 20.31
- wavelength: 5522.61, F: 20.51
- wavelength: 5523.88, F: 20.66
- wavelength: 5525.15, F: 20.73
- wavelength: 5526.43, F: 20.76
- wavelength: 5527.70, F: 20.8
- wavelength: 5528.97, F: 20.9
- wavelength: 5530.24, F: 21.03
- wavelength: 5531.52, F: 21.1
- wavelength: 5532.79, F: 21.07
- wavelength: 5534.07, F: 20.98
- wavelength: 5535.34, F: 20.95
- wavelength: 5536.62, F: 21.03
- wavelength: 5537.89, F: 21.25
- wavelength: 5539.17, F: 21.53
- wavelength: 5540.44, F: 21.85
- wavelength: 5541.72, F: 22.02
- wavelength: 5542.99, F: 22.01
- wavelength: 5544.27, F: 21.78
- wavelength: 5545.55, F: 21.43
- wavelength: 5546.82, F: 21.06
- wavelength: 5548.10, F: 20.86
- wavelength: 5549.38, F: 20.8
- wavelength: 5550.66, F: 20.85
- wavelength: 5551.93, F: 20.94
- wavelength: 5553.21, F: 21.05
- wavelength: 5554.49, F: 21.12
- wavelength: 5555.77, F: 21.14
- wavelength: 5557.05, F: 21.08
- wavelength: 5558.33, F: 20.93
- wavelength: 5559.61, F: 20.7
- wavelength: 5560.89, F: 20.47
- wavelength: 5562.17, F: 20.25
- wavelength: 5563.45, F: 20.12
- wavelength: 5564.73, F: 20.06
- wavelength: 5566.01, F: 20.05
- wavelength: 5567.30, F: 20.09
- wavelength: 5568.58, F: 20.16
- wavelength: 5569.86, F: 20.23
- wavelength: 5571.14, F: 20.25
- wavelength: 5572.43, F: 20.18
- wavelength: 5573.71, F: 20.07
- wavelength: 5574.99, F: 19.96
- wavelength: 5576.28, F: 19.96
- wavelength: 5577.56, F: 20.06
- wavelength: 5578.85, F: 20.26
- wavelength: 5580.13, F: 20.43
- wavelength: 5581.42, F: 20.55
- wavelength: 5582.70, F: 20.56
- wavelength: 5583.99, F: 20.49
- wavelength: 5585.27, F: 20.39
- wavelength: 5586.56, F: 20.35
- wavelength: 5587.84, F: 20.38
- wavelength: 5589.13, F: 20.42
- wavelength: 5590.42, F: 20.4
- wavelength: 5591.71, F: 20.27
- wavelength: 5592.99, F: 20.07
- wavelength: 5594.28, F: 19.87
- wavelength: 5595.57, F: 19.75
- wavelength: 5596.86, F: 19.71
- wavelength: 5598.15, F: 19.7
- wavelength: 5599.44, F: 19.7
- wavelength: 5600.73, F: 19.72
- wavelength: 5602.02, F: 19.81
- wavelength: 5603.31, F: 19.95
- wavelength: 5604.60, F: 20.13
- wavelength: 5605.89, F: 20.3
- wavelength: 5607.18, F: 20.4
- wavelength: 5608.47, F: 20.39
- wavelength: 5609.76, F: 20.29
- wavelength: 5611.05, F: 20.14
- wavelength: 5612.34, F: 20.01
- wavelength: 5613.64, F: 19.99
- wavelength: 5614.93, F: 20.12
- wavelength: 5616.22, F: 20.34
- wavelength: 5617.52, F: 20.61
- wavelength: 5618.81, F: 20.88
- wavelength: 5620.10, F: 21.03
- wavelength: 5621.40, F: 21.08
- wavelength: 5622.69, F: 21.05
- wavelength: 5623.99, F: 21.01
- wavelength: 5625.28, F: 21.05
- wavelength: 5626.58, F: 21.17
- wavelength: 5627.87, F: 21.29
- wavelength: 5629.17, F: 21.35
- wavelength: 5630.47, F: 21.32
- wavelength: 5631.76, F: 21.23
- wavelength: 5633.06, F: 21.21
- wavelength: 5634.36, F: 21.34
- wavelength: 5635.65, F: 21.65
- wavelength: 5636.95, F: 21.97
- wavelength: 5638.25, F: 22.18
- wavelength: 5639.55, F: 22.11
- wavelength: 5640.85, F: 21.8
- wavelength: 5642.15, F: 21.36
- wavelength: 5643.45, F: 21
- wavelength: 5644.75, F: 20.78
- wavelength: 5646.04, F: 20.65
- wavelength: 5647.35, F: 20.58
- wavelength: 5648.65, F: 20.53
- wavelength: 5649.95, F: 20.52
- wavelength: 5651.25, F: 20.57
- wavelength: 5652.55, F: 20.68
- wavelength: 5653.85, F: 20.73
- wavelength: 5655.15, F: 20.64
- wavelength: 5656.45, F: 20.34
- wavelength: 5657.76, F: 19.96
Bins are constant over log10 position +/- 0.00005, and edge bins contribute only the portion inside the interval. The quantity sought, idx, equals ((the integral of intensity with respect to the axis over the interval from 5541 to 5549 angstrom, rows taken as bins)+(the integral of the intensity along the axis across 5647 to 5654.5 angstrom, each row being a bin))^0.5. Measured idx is 18.1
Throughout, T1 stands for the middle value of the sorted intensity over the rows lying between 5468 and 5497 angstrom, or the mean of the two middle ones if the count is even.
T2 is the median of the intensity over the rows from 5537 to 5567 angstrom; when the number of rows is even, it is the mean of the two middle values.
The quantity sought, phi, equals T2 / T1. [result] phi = 1.03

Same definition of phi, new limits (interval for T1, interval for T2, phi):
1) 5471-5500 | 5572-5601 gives 0.99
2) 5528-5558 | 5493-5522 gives 0.95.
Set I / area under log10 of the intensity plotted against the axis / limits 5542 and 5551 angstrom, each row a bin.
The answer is 12.0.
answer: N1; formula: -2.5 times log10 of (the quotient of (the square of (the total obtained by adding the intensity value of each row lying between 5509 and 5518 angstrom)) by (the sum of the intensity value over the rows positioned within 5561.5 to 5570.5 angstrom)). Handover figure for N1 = -5.36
